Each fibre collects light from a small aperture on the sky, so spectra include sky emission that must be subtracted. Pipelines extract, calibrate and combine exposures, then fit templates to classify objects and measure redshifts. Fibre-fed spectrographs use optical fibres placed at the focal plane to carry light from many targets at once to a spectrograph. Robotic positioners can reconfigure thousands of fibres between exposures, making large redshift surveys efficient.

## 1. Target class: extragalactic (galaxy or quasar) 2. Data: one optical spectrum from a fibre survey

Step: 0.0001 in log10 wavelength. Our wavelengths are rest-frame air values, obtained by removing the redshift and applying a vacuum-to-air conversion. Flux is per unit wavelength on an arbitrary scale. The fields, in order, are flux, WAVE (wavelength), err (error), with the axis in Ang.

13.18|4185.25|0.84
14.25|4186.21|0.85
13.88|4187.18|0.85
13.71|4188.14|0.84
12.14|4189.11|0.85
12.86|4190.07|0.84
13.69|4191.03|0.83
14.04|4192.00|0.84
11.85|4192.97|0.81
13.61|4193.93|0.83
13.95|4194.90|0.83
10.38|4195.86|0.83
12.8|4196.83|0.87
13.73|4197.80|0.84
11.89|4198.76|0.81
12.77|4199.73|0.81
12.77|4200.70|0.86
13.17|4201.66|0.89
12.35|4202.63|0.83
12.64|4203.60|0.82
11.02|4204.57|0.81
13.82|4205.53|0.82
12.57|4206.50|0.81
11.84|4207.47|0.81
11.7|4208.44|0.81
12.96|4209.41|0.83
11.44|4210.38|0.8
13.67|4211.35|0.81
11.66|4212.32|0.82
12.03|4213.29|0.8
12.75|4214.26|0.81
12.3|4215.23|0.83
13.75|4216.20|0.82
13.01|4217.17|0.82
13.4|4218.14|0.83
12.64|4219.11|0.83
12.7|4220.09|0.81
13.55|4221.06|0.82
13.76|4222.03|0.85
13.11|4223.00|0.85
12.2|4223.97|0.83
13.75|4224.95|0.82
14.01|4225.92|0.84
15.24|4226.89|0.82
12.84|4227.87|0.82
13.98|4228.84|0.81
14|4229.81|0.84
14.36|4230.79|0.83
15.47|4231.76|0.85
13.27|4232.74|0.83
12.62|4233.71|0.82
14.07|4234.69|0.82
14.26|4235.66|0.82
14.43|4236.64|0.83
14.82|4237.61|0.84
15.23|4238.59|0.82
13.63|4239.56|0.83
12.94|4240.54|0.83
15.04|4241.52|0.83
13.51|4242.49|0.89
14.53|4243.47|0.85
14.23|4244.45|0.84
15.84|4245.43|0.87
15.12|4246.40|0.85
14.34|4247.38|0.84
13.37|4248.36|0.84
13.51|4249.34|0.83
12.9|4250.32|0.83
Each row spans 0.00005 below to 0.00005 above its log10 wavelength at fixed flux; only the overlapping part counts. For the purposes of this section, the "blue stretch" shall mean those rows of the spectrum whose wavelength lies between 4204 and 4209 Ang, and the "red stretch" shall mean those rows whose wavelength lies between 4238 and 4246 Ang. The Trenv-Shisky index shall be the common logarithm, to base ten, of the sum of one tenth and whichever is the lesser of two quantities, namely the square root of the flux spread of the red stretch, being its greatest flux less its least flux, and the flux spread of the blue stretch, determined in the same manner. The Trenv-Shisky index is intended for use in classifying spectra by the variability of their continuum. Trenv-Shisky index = 0.26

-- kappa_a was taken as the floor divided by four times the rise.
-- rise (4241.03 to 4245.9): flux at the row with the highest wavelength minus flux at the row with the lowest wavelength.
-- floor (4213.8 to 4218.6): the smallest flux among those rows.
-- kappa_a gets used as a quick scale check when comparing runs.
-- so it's 4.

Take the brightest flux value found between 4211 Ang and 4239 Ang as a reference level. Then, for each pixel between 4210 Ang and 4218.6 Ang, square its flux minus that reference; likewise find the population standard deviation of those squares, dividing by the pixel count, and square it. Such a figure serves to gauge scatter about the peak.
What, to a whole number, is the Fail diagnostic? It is 21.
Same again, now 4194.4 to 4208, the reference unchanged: 41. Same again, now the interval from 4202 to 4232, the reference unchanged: 24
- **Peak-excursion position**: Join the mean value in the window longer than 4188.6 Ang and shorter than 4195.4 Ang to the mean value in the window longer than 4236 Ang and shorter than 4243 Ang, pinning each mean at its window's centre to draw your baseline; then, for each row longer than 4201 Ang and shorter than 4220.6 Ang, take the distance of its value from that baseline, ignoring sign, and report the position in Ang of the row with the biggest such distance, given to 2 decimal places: 4204.57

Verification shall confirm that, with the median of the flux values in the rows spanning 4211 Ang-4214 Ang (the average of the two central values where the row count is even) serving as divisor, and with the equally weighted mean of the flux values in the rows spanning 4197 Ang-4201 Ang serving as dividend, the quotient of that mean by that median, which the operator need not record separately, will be 1.06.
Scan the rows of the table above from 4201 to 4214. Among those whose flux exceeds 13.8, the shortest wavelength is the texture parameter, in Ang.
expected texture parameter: 4205.53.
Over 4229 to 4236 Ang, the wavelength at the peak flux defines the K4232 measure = 4231.76 Ang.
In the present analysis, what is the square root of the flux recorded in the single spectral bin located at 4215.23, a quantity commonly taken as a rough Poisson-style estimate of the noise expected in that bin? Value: 3.51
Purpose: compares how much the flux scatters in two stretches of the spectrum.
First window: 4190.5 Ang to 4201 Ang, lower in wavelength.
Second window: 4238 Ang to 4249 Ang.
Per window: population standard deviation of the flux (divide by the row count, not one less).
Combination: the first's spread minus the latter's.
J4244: 0.21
